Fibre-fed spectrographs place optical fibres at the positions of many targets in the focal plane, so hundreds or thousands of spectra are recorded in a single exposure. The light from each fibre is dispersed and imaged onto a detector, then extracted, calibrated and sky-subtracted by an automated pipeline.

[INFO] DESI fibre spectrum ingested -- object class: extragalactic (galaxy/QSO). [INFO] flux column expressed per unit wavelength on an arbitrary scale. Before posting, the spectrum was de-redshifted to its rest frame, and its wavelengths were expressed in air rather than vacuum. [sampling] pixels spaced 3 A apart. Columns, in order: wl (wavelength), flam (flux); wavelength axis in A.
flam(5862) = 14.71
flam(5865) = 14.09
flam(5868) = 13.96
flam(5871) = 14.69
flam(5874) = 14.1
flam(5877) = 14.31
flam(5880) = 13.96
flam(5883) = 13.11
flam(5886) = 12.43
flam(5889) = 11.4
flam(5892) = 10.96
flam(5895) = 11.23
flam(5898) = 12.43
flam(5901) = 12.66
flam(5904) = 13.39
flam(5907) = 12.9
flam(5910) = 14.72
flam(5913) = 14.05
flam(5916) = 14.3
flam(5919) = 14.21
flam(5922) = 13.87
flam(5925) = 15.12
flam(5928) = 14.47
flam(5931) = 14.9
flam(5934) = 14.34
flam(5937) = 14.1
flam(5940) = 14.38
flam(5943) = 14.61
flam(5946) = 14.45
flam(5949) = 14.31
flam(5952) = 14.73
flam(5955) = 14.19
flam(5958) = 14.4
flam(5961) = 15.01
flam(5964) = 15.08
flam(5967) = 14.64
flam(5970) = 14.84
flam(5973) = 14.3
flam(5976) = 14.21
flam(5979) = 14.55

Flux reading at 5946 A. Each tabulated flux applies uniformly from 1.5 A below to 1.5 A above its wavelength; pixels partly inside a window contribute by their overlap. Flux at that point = 14.45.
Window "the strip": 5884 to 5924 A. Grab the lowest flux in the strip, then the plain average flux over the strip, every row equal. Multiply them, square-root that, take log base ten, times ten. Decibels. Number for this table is 10.8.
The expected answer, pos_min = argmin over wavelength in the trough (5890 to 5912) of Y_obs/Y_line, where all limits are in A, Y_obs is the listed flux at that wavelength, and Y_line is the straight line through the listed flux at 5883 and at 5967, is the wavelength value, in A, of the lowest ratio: 5892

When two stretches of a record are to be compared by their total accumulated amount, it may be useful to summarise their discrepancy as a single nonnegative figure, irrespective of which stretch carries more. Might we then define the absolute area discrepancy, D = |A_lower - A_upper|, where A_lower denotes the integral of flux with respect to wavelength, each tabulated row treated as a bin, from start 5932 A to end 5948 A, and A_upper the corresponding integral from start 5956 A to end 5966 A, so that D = 82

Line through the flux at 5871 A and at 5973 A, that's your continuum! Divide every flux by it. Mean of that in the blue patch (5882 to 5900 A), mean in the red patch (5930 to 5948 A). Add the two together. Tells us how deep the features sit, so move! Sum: 1.82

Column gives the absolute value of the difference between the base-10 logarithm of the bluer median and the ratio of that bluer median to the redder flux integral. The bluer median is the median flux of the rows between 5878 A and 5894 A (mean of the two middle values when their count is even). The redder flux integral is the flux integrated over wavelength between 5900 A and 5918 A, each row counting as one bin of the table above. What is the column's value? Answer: 1.04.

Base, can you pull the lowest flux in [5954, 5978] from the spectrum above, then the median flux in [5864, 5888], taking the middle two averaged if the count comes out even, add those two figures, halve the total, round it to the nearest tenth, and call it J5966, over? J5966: 14.1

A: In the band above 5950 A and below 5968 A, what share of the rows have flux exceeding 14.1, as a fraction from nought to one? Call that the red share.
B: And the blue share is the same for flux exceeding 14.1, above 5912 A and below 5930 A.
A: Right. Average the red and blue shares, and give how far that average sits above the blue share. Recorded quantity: 0.17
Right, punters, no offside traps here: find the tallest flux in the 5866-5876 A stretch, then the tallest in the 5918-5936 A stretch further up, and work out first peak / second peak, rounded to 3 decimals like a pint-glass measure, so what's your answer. 0.972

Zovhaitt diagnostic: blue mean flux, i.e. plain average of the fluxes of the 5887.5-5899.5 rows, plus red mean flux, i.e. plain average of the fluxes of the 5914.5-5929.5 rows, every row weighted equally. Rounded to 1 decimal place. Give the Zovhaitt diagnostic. 25.9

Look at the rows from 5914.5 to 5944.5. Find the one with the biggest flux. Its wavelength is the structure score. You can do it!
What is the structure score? 5925 A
